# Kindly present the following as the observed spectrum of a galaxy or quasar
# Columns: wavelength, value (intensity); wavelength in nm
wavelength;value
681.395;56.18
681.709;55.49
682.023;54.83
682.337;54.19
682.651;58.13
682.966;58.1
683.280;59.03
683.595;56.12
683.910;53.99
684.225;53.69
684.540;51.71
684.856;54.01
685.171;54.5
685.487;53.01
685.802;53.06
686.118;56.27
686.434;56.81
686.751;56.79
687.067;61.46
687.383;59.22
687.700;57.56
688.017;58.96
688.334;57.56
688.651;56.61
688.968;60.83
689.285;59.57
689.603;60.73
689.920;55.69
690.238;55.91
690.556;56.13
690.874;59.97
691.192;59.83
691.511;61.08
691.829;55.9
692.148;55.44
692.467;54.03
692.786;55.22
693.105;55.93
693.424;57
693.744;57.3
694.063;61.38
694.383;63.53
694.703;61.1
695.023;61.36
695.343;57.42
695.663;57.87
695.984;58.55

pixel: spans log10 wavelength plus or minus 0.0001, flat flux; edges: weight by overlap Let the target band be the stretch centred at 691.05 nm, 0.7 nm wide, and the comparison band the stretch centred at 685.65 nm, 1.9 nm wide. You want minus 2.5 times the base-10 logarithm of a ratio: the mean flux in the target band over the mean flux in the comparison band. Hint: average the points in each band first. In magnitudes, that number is -0.10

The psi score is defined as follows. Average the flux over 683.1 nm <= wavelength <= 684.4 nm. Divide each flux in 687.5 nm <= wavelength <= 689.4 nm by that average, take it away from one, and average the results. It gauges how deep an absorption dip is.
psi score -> -0.050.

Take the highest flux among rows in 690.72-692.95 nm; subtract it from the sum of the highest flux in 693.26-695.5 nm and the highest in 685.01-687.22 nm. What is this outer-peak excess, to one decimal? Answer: 63.9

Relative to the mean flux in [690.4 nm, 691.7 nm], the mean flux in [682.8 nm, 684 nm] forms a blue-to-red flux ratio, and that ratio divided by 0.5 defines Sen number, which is 1.92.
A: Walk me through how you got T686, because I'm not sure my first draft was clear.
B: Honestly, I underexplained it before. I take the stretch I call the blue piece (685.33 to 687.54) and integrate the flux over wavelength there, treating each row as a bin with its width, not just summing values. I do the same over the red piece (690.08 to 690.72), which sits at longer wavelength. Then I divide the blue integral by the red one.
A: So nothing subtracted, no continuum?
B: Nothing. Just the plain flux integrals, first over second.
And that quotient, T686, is 3.5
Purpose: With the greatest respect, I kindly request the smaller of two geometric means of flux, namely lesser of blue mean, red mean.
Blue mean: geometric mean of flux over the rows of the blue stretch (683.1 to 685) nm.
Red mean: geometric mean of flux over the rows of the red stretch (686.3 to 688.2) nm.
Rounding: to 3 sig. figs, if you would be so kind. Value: 54.7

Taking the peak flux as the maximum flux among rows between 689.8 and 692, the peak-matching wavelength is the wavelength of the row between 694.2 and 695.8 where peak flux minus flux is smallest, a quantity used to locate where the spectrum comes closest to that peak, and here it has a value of 694.383 nm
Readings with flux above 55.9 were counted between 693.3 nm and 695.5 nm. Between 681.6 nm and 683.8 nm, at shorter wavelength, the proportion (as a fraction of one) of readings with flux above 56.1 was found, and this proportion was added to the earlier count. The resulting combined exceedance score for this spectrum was 7.6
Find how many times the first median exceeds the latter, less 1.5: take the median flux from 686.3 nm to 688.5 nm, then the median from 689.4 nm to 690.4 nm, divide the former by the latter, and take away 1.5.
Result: -0.470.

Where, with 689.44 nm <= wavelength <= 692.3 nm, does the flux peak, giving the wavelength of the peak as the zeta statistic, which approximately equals 691.511 nm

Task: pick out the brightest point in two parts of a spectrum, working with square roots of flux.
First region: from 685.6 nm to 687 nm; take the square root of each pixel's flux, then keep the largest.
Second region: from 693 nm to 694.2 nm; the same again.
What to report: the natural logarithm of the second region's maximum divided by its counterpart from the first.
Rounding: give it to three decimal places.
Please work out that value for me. 0.039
